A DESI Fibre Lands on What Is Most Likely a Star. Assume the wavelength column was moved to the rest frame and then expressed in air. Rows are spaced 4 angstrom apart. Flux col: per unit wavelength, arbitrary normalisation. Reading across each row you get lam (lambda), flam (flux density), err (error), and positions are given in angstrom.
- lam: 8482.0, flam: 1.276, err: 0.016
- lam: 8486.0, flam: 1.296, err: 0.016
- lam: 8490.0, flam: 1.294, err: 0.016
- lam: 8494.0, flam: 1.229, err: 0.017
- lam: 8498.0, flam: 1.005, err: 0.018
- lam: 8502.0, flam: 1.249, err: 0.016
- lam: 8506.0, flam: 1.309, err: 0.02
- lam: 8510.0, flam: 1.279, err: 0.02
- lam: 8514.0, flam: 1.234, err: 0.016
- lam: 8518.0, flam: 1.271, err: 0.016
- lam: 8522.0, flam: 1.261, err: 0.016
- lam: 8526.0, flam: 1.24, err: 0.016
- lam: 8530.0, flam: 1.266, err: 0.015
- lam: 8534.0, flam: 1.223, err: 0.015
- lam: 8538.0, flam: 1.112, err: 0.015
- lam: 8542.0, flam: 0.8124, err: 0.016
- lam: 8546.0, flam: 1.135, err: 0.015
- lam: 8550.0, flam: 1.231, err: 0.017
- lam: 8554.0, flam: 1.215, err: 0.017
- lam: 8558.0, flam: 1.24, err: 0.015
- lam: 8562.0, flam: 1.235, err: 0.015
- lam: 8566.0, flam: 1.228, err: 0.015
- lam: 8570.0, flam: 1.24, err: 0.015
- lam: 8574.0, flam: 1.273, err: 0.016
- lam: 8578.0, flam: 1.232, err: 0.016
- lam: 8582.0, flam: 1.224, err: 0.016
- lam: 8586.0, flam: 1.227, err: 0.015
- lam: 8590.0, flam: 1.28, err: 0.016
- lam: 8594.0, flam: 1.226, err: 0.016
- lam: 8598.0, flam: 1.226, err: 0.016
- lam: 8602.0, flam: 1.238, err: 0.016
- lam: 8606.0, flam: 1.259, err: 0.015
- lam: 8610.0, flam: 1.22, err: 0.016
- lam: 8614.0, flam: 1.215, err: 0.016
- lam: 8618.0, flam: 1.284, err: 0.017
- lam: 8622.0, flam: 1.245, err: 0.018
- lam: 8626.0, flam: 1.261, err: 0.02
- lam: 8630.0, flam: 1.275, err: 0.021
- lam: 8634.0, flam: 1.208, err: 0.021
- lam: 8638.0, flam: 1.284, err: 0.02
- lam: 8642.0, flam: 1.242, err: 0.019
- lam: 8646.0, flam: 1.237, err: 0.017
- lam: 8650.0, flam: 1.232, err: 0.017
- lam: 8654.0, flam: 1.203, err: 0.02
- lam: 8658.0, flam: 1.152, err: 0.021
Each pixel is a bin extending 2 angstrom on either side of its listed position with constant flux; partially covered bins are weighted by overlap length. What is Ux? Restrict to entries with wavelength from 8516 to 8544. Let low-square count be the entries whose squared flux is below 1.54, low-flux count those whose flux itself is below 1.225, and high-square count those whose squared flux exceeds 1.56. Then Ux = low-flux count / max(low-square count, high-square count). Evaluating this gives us 0.75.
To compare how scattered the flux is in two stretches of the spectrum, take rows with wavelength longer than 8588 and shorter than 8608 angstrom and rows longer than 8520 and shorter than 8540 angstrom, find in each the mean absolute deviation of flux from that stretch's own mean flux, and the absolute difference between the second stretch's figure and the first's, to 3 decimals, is 0.024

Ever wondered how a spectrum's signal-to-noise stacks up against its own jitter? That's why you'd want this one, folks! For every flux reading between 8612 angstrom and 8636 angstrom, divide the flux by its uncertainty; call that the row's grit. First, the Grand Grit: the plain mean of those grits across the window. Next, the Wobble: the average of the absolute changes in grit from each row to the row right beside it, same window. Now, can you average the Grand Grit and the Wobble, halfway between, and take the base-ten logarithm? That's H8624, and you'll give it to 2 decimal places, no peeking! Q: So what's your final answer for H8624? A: 1.55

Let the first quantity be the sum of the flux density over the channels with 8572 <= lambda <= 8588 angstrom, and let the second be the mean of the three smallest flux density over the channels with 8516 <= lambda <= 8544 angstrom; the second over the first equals 0.21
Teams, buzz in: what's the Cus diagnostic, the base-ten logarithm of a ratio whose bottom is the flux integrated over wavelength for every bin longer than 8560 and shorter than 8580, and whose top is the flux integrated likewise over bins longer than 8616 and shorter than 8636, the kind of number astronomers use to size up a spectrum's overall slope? 0.00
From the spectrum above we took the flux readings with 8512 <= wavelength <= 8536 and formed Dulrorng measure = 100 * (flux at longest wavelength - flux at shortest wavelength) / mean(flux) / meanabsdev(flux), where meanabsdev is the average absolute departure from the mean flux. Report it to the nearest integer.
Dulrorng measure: -52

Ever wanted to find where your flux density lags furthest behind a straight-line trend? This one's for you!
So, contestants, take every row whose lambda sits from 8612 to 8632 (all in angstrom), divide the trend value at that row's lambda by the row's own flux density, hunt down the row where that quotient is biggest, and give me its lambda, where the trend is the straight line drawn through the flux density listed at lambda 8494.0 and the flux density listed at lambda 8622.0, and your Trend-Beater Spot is 8614.0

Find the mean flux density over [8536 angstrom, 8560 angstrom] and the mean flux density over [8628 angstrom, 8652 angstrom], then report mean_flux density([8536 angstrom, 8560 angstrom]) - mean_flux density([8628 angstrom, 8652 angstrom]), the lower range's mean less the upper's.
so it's -0.122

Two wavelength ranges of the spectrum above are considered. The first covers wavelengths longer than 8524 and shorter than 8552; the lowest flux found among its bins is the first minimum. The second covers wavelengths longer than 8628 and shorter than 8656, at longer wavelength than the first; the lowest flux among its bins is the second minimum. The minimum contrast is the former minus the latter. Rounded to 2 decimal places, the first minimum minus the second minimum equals -0.39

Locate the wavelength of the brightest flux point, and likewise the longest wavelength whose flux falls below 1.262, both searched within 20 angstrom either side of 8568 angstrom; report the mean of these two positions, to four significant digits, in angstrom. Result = 8580 angstrom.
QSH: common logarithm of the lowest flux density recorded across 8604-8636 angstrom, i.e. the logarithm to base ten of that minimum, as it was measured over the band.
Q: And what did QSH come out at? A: 0.082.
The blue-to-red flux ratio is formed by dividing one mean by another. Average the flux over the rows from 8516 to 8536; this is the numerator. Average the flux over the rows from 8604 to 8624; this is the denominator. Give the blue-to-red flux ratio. 1.01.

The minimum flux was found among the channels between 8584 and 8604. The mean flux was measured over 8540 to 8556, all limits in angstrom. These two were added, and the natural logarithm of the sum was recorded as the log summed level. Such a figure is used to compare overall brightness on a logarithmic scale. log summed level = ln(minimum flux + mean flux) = 0.843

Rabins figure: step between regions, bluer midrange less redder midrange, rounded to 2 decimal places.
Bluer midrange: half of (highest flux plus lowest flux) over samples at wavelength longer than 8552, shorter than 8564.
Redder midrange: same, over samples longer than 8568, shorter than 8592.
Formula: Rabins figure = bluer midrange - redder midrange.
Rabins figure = -0.02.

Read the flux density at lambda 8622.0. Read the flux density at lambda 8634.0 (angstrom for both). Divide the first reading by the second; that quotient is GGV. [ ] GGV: 1.031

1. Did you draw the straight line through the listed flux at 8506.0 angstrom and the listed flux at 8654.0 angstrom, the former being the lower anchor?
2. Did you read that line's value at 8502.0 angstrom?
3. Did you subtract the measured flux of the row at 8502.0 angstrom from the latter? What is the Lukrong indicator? 0.06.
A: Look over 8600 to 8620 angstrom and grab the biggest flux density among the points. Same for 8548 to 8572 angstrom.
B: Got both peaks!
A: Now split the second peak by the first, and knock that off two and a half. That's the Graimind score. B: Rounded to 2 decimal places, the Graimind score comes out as 1.53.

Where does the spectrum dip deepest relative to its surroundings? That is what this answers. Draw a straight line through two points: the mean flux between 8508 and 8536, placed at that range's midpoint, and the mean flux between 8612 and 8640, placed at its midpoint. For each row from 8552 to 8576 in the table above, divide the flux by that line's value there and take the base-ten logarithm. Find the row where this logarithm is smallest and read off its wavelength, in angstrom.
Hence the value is 8554.0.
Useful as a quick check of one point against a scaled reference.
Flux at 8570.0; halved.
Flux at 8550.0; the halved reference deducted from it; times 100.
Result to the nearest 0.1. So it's 61.1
